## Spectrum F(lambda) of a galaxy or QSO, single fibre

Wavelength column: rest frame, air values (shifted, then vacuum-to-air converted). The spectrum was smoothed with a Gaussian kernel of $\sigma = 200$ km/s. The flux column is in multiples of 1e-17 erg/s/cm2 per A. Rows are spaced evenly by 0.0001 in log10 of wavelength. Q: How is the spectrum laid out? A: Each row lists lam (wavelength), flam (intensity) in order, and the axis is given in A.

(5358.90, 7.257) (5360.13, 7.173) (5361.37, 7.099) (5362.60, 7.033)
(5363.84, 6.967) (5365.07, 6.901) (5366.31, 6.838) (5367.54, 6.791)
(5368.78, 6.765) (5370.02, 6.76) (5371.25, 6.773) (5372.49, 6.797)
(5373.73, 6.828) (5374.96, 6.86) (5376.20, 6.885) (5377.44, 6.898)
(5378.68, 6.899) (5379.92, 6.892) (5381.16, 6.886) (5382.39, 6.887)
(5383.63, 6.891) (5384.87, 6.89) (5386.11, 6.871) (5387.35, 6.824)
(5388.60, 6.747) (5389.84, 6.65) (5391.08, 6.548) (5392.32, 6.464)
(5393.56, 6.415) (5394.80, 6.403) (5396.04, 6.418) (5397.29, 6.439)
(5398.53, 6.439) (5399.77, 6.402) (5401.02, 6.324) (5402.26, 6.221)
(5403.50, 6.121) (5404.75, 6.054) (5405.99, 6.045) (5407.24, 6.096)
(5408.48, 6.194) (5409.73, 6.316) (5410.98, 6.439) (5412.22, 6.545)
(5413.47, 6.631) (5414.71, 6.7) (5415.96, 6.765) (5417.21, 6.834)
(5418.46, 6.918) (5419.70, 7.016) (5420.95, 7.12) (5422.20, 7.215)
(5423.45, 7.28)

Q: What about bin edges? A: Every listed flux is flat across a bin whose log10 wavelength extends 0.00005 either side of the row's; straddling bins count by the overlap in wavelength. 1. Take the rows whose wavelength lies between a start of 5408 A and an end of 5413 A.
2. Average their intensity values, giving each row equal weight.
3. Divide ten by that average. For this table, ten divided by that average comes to 1.57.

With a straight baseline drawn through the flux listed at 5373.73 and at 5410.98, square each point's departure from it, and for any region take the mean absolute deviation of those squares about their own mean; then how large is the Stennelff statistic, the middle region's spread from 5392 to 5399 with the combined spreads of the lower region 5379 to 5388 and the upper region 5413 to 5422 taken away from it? -0.16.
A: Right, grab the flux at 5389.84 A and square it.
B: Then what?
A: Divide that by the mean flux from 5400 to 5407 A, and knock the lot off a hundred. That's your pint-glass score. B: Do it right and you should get 92.8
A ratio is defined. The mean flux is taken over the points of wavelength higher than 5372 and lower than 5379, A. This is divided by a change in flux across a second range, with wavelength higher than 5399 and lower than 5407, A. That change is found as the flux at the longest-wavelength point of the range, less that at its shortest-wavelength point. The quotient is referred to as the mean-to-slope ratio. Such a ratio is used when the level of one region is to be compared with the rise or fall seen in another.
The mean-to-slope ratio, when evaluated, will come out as -19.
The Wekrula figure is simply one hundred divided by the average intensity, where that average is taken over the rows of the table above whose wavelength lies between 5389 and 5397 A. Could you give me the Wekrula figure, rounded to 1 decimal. 15.4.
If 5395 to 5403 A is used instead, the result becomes 15.7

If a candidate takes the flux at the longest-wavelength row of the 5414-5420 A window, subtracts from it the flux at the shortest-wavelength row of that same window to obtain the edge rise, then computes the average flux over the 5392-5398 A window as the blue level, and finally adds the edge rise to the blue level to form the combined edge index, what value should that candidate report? 6.74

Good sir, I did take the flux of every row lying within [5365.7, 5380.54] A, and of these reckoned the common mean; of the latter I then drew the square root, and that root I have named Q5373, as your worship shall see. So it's 2.61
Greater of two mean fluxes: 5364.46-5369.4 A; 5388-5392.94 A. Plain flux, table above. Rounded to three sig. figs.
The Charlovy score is 6.82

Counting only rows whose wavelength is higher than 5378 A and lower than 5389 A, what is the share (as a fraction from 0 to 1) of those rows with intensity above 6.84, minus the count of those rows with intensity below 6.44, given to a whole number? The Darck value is 1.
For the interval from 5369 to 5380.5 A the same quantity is 1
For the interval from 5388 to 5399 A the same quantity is -5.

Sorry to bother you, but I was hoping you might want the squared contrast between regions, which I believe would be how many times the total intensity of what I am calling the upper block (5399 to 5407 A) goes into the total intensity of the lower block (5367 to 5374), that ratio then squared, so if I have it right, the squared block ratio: 1.20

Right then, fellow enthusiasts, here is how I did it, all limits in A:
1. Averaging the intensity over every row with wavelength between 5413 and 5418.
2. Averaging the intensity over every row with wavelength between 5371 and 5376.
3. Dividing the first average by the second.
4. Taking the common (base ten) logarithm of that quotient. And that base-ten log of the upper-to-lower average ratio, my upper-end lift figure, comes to -0.01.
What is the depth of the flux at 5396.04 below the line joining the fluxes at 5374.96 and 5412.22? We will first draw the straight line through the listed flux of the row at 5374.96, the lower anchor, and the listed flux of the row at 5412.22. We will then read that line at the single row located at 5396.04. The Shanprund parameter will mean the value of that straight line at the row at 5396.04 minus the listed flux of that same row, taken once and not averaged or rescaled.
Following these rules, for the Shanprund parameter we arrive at 0.3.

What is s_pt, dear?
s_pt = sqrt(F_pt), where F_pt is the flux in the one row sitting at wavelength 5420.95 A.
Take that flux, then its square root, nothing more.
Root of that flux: 2.668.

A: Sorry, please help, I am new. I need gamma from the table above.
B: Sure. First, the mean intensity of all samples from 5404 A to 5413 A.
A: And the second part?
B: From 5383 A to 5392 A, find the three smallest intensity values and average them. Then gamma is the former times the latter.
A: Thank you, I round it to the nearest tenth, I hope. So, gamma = 41.5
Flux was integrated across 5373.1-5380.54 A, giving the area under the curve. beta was 51.1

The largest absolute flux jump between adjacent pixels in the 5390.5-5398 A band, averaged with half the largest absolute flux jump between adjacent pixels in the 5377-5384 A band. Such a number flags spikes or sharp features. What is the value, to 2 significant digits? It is 0.044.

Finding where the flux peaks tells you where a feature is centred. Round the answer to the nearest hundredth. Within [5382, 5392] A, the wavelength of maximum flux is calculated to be 5383.63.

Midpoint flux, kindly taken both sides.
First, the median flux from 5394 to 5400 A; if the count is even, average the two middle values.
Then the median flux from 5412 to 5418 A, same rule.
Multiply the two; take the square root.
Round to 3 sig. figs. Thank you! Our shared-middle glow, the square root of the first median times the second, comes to 6.56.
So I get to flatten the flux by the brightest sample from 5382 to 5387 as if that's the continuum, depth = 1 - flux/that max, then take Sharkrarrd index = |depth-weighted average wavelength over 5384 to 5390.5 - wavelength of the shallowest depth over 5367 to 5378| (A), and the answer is 11.5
